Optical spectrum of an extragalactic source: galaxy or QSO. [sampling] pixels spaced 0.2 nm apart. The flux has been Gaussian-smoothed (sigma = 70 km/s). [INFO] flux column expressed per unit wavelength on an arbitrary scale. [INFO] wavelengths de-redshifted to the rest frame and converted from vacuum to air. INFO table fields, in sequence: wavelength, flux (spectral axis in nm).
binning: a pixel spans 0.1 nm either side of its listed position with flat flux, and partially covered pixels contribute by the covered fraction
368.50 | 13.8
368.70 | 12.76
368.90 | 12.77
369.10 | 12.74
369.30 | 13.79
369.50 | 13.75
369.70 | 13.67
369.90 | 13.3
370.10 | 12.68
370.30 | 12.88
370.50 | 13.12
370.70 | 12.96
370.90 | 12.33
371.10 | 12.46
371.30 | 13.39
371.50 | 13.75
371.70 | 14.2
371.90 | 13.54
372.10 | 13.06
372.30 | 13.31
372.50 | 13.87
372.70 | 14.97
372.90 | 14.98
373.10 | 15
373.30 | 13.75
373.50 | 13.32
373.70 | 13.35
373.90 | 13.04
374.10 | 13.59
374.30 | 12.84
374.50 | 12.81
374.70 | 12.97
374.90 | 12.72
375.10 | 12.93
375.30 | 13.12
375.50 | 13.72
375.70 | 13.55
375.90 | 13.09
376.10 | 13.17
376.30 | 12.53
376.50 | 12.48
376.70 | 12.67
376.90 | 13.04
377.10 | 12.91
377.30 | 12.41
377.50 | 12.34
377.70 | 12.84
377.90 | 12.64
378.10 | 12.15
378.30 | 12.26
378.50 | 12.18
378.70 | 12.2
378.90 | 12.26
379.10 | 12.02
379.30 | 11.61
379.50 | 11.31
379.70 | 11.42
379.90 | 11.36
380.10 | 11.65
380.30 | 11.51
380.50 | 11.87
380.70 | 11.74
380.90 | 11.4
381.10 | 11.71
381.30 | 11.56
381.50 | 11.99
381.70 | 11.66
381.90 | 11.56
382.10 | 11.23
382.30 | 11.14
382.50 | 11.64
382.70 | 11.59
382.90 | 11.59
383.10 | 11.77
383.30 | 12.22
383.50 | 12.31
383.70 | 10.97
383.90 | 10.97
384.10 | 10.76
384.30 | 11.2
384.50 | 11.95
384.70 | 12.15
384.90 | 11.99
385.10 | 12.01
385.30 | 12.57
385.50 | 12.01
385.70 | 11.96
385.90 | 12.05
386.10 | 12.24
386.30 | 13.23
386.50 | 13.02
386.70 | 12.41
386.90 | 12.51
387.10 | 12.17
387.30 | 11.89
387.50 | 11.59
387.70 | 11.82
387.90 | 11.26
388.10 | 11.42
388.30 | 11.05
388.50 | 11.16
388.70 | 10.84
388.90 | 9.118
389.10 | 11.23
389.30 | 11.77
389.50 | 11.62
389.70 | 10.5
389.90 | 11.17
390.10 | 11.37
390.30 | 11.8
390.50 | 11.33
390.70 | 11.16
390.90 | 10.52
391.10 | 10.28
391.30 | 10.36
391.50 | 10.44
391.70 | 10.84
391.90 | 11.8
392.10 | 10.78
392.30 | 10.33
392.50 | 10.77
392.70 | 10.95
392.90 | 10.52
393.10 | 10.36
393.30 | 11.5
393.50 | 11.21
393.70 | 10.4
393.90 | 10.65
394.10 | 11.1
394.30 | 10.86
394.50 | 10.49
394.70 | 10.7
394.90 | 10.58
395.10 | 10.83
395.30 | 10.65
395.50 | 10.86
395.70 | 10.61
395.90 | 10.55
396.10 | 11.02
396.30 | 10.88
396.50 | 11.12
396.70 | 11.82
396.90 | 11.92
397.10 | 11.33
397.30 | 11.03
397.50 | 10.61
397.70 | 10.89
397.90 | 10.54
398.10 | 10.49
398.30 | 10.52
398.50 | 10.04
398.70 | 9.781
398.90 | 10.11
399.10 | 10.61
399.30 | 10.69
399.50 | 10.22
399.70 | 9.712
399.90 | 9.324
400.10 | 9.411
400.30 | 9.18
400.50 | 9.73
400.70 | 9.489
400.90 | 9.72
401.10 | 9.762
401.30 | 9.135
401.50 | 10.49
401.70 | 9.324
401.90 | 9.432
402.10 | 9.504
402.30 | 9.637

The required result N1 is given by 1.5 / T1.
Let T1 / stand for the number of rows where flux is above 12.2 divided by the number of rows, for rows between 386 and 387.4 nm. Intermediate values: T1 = 0.7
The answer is 2.1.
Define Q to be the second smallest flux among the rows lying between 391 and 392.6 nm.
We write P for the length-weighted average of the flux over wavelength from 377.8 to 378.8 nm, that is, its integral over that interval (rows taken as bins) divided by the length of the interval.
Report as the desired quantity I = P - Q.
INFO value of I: 2.0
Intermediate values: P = 12.3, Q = 10.33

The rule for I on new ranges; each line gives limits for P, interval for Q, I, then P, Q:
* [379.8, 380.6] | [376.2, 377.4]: -0.9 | 11.6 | 12.48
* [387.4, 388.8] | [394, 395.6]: 0.7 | 11.3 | 10.58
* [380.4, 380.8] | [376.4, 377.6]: -0.6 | 11.8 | 12.41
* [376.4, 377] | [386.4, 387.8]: 0.9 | 12.7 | 11.82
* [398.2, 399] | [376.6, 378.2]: -2.2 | 10.1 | 12.34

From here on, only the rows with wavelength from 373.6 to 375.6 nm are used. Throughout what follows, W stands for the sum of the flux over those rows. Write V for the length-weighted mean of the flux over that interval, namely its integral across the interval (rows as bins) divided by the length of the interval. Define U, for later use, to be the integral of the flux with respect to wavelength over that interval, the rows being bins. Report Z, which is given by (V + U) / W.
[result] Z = 0.30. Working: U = 26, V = 13.1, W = 131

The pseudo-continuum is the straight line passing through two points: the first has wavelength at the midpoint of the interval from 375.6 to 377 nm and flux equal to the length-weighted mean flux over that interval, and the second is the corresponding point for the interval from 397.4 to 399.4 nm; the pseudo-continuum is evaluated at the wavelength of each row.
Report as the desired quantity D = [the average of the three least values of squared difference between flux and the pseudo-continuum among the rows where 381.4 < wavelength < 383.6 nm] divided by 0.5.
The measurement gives 0.113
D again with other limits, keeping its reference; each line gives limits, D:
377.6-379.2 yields 0.107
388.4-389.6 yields 0.129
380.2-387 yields 0.006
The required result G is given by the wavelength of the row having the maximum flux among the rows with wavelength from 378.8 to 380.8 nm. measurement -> 378.90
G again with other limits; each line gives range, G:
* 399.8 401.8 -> 401.50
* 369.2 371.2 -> 369.30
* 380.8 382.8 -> 381.50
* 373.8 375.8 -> 375.50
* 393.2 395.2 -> 393.30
